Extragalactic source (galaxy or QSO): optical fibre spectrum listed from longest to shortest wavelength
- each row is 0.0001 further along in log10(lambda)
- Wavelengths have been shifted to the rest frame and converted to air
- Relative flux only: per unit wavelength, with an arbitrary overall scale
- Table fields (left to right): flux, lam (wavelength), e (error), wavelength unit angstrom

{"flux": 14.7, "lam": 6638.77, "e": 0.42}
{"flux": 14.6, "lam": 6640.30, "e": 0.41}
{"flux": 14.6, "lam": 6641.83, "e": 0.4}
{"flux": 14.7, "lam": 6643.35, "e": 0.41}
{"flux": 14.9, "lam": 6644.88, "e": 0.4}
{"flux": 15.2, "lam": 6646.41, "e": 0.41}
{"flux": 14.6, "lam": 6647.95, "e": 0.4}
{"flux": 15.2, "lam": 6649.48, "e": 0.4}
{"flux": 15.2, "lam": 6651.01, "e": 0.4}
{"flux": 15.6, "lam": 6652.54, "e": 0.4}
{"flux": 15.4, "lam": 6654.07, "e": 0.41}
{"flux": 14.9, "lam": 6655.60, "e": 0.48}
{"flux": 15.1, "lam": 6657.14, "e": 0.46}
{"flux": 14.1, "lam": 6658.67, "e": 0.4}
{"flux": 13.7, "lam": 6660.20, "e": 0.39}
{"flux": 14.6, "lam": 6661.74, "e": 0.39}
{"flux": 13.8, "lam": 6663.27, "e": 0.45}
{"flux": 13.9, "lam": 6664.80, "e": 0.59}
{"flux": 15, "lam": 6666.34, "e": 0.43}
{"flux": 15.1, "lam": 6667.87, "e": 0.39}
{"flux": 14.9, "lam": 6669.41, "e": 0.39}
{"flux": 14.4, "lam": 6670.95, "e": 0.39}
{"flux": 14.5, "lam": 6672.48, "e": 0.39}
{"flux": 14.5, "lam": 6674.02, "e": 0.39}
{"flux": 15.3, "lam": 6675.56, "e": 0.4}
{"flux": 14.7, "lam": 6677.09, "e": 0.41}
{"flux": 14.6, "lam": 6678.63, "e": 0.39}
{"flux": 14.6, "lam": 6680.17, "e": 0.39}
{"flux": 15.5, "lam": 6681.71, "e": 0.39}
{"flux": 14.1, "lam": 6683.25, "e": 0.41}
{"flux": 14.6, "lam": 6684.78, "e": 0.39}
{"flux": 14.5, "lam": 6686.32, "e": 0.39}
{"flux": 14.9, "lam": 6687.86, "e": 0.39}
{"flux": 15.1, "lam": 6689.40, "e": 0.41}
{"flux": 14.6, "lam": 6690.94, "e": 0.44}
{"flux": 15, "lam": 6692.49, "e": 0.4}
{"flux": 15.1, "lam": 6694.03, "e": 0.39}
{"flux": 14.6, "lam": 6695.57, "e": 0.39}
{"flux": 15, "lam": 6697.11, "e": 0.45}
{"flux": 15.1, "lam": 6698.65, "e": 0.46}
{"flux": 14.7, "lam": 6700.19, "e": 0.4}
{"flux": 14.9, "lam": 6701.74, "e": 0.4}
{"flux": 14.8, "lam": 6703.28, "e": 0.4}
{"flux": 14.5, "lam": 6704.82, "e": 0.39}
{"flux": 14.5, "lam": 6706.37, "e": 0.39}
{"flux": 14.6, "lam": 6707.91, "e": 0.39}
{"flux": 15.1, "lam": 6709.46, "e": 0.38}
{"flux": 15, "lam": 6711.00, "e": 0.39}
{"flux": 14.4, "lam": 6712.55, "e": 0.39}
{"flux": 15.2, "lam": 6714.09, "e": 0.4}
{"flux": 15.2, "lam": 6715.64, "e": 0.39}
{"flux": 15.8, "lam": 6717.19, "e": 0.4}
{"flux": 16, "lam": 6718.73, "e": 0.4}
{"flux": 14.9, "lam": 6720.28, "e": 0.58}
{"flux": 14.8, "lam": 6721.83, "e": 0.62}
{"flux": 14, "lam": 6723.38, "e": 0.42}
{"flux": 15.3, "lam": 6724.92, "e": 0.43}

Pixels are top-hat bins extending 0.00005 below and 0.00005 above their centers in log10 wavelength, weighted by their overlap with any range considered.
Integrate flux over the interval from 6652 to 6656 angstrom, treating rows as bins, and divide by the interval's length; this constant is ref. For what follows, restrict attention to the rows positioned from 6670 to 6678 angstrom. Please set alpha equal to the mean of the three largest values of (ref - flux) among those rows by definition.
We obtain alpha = 0.9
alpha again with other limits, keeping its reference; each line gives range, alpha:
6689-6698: 0.6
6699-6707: 0.8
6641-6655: 0.7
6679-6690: 0.9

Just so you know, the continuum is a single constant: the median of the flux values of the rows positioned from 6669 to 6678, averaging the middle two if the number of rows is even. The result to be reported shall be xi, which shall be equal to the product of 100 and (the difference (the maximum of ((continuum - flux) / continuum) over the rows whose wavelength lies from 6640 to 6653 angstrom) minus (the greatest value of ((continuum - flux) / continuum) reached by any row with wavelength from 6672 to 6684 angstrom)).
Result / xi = -3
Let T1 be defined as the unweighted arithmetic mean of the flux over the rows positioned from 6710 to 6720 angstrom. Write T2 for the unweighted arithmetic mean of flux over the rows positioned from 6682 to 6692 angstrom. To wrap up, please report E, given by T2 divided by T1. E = 0.96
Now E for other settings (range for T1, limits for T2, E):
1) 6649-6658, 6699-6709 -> 0.96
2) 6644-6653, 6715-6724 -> 1.00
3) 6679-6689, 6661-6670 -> 0.99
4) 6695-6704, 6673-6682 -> 1.00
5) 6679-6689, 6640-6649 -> 1.00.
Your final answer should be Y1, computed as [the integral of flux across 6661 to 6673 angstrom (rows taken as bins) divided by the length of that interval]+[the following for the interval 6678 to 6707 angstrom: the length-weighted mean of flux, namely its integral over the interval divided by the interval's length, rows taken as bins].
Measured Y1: 29.3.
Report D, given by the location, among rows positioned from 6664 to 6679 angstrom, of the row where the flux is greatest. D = 6675.56 angstrom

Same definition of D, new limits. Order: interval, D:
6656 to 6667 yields 6657.14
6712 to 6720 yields 6718.73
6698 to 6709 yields 6698.65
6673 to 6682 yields 6681.71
